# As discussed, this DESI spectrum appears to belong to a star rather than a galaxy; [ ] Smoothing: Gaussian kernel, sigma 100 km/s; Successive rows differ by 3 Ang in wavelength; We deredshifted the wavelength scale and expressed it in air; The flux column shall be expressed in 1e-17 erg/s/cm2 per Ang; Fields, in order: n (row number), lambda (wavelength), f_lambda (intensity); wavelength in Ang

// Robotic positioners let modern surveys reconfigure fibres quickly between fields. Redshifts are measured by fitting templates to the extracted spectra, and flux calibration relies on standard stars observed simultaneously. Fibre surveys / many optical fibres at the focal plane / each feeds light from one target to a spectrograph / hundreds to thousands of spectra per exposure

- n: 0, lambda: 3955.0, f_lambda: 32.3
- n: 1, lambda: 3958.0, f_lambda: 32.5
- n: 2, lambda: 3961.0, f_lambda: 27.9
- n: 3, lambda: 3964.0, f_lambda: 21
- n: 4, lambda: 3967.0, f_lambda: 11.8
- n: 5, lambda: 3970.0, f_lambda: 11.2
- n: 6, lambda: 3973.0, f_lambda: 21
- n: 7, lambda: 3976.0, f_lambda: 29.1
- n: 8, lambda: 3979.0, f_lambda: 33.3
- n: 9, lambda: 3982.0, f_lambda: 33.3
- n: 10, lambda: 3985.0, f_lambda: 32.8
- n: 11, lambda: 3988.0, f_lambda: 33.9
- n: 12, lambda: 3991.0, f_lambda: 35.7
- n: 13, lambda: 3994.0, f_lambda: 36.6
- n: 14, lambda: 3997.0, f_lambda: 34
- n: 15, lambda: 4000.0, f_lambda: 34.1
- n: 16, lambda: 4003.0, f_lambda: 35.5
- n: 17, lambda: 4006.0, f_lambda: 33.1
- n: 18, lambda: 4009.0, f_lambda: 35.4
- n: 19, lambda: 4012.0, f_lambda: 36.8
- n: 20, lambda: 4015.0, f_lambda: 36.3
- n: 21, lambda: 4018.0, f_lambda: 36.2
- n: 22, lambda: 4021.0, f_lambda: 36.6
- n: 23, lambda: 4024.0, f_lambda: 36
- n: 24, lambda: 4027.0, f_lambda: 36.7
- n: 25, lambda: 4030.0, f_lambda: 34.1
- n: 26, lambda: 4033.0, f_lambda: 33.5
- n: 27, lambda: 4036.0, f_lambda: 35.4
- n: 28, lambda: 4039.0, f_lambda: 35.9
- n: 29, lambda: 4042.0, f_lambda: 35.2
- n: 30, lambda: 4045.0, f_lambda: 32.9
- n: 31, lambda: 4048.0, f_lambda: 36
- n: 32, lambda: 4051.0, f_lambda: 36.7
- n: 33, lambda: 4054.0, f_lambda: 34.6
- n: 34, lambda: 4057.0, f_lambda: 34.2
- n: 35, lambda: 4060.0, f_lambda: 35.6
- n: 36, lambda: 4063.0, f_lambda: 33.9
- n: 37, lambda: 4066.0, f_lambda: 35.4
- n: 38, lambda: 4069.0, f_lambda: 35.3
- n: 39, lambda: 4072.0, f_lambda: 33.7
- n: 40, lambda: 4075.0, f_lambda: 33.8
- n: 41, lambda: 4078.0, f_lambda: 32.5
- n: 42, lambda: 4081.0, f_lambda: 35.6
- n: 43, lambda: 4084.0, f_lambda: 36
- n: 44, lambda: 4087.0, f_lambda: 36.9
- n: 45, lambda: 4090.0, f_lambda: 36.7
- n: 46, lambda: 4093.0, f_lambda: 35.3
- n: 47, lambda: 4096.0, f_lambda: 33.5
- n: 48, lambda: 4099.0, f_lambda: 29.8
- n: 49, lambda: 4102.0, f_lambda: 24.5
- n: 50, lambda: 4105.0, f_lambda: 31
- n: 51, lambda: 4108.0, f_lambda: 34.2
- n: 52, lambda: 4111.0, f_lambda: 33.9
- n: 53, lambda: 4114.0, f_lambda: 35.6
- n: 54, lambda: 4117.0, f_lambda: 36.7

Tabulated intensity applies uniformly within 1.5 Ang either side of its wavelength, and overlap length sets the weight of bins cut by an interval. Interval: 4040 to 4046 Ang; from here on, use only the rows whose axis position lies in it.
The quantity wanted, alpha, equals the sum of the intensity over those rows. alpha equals 68.1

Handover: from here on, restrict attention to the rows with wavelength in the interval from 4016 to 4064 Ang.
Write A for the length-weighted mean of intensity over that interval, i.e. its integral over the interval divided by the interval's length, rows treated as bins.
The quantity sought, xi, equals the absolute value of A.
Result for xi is 35.2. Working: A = 35.2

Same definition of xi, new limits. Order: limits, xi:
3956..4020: 30.6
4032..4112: 34.2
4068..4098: 34.8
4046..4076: 34.9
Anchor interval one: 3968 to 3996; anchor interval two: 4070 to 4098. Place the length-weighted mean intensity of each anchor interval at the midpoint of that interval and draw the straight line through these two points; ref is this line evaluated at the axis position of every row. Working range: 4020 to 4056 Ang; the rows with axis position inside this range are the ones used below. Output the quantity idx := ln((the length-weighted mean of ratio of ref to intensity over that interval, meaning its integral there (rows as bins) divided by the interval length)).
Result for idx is -0.08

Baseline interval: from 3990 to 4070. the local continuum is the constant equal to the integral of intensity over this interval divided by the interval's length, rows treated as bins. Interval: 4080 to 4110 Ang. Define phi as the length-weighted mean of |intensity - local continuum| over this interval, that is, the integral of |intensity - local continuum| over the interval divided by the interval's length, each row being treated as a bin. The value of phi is 2.8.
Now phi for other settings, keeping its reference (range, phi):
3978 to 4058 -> 1.2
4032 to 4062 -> 0.9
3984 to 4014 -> 1.2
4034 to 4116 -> 1.6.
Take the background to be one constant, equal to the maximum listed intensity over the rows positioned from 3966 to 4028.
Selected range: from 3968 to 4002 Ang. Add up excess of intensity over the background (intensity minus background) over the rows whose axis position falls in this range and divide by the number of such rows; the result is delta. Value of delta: -6.3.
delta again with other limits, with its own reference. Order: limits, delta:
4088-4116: -4.1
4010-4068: -1.4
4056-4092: -1.8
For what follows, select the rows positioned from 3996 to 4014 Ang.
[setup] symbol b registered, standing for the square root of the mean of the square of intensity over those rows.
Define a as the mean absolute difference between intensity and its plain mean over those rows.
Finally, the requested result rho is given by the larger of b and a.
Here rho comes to 34.8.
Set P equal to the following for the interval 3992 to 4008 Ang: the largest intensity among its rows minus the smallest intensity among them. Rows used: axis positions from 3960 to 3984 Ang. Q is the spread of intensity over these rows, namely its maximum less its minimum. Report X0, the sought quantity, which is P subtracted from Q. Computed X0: 18.6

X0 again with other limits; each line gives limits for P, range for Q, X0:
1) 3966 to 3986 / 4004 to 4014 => -18.4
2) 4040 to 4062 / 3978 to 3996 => 0.0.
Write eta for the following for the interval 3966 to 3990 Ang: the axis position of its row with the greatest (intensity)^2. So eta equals 3988.0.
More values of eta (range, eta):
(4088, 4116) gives 4090.0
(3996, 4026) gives 4012.0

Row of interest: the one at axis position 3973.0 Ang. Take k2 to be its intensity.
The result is 21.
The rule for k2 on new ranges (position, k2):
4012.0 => 36.8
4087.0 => 36.9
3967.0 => 11.8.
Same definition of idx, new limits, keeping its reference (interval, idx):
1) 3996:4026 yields -0.13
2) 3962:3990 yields 0.30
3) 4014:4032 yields -0.13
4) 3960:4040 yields 0.05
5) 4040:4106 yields 0.01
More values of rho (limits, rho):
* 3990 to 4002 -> 35.1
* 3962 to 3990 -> 26.7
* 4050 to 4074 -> 34.9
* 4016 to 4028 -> 36.4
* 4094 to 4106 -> 29.9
